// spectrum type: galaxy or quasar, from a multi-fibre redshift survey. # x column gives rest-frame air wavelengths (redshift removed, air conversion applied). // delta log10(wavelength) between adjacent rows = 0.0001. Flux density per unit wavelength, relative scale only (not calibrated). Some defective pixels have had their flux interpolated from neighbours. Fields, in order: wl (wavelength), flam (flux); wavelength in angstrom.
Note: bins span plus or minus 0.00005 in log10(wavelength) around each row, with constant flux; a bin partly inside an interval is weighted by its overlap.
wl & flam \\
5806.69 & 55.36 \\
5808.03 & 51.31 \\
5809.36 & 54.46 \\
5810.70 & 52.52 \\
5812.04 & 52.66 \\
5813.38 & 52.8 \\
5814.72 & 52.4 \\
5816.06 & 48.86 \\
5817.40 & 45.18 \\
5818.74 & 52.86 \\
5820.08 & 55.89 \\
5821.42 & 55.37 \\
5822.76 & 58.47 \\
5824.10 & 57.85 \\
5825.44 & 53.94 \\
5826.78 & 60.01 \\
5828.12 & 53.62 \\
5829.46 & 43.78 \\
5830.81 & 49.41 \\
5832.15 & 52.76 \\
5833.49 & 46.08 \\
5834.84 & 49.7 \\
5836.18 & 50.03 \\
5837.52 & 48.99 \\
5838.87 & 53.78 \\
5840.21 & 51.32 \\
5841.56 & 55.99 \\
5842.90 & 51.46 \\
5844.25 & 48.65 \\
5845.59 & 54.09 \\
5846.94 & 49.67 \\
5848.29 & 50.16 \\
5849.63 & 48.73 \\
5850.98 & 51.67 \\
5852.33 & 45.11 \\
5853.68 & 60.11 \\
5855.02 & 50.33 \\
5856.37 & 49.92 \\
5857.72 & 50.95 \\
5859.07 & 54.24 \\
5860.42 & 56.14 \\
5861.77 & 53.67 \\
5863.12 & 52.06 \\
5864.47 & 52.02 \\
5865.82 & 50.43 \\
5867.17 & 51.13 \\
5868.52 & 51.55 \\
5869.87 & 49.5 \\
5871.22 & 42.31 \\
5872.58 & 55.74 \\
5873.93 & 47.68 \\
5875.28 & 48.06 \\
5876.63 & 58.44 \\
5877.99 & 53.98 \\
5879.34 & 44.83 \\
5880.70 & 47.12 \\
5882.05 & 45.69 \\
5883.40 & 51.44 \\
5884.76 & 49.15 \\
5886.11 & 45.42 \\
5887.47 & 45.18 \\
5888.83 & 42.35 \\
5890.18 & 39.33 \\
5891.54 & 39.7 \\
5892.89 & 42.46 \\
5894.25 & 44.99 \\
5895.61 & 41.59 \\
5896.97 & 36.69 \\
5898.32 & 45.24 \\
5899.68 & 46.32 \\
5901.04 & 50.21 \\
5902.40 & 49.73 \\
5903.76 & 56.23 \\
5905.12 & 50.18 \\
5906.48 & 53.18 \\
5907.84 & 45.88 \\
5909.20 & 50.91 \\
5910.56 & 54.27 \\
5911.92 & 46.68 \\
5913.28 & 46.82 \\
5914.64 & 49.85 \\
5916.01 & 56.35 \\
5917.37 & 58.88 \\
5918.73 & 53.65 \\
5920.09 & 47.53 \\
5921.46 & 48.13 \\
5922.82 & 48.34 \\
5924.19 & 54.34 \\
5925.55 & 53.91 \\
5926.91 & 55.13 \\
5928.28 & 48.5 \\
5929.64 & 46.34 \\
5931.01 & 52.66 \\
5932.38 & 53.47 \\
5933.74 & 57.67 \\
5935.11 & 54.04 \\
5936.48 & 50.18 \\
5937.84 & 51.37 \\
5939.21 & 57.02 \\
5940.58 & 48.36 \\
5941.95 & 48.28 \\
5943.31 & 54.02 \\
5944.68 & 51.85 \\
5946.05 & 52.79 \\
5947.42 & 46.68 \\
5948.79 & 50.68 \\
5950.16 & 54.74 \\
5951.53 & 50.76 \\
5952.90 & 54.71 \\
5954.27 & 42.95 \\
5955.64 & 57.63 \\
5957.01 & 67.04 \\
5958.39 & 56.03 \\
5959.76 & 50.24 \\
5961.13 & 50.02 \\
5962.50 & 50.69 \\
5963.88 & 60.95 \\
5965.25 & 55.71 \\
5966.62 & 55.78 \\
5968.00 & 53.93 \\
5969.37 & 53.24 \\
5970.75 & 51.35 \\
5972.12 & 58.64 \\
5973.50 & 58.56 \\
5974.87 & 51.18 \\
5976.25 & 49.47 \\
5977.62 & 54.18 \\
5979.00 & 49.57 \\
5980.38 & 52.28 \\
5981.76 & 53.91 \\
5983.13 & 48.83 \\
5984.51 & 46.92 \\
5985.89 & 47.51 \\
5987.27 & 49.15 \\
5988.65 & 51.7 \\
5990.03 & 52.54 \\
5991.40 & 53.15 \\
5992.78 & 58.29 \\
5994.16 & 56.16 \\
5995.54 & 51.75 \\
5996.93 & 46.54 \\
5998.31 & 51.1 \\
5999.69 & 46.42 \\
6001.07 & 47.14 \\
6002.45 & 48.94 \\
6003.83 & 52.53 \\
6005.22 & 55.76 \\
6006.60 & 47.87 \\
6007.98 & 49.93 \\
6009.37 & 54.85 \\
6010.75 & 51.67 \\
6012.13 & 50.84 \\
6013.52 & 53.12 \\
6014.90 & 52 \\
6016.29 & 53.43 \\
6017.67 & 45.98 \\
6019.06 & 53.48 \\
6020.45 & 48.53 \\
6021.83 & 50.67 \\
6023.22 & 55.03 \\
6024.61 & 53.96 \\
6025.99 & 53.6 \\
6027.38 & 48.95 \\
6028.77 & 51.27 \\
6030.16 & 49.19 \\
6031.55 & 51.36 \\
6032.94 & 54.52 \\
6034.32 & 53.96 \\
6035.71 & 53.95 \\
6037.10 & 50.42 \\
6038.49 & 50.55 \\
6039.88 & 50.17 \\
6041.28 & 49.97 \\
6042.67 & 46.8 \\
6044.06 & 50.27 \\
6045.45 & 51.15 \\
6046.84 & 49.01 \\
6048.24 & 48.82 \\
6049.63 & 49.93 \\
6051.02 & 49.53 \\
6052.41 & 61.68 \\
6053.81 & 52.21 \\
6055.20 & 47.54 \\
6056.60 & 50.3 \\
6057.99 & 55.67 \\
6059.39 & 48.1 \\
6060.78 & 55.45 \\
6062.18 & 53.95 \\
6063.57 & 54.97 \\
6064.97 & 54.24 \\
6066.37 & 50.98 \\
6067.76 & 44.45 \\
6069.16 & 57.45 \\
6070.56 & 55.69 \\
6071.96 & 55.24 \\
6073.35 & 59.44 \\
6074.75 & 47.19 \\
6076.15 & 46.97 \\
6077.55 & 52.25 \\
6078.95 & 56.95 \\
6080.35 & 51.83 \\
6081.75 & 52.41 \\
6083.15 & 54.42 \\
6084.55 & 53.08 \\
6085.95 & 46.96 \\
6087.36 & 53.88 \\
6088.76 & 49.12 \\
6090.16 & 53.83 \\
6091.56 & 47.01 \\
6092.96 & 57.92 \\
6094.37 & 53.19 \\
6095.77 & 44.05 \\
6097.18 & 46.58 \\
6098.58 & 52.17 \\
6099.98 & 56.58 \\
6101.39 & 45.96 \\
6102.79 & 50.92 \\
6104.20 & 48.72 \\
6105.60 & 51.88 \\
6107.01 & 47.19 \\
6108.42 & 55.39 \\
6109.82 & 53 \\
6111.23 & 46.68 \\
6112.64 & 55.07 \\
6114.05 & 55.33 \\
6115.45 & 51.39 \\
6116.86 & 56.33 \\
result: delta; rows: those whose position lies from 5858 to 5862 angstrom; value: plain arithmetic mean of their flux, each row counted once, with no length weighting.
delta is 54.7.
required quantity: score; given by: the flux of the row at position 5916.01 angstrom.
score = 56.35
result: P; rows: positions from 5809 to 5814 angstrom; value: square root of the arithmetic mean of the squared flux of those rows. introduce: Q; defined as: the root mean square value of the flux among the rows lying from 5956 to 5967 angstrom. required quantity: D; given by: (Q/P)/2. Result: 0.528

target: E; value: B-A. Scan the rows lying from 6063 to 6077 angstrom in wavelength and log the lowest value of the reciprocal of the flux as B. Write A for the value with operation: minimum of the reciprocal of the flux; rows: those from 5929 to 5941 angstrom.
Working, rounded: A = 0.0173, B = 0.0168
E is -0.0005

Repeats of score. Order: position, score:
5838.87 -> 53.78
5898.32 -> 45.24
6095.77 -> 44.05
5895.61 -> 41.59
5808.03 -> 51.31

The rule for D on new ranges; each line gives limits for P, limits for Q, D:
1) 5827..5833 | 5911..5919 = 0.522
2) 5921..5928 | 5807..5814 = 0.507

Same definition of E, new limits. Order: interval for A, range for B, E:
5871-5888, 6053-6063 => 0.0009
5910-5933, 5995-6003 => 0.0023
